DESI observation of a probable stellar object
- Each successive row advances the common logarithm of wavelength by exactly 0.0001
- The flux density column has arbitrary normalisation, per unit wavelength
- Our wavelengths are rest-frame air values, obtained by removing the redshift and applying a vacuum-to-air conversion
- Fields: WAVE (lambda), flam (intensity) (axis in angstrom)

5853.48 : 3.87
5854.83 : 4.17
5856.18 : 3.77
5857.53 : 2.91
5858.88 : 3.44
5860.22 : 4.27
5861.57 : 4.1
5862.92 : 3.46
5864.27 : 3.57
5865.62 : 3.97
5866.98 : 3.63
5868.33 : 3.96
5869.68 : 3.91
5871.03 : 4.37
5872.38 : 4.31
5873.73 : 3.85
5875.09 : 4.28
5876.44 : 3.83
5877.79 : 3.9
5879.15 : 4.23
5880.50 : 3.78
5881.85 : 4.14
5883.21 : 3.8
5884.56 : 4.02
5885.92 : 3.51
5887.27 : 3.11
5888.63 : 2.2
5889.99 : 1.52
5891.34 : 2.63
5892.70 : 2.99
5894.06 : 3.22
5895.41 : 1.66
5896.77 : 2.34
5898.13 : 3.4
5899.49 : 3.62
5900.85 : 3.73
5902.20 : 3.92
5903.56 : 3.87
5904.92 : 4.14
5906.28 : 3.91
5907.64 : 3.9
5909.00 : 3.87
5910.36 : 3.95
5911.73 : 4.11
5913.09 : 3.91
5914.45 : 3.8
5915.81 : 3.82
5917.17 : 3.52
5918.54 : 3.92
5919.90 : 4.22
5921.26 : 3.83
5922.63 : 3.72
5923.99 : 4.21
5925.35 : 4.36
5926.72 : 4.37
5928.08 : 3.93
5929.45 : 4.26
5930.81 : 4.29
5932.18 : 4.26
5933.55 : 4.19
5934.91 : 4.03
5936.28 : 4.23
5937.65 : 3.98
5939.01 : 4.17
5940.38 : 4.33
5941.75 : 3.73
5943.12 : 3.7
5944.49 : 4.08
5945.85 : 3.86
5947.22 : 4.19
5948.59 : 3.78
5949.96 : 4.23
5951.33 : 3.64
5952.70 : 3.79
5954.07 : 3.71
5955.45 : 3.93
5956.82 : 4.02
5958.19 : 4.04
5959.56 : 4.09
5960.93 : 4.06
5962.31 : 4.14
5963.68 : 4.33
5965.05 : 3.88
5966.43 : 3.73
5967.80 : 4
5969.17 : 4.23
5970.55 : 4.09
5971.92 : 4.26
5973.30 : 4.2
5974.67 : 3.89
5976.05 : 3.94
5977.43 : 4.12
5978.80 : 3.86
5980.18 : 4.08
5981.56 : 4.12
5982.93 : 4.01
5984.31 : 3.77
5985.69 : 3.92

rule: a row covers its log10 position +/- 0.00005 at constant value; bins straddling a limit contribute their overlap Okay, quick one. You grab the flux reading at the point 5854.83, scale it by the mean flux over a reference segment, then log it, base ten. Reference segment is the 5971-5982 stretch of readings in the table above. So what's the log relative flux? 0.012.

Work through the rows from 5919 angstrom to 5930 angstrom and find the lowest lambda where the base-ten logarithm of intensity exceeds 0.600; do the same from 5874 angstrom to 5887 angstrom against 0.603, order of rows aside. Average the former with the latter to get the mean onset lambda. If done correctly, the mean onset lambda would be 5897.5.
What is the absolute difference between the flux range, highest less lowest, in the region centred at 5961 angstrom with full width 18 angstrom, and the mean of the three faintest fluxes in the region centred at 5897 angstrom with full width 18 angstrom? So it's 1.2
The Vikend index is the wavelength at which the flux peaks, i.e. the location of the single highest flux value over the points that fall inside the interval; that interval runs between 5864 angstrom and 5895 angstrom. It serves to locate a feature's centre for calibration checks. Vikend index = 5871.03 angstrom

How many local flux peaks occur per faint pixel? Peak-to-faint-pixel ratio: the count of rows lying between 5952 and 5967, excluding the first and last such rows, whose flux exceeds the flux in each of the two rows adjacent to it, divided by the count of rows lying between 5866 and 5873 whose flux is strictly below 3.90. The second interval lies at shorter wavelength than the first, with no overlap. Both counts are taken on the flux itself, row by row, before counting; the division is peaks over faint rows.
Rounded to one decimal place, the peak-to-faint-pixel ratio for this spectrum 2.0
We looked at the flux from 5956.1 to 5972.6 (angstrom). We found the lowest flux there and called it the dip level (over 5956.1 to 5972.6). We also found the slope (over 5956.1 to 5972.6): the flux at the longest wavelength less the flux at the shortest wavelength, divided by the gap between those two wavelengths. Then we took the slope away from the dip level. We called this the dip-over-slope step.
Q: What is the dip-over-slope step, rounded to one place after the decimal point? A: 3.7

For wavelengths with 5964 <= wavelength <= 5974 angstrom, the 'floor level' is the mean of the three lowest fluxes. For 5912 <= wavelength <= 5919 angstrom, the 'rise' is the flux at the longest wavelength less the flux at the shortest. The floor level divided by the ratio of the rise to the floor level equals 1498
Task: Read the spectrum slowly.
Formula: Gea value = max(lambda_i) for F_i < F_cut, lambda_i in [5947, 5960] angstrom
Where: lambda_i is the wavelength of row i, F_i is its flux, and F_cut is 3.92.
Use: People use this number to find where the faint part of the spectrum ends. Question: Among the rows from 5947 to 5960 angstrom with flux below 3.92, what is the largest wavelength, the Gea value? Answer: 5954.07 angstrom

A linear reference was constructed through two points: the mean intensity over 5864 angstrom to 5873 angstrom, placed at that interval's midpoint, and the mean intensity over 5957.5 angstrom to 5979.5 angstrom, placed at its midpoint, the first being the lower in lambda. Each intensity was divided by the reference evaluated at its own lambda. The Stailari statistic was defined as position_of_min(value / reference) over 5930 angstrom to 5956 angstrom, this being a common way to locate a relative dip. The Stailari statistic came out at 5951.33 angstrom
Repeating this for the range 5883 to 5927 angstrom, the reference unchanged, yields 5889.99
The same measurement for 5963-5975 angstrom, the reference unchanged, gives 5966.43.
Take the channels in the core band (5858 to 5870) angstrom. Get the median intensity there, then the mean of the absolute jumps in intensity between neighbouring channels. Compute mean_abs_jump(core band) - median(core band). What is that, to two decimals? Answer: -3.55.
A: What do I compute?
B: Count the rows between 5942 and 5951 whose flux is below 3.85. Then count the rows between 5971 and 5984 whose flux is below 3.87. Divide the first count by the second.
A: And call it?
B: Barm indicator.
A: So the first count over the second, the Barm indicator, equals 2.0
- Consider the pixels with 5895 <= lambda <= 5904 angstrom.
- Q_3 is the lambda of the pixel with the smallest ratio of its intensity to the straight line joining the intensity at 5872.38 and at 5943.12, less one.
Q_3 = 5895.41 angstrom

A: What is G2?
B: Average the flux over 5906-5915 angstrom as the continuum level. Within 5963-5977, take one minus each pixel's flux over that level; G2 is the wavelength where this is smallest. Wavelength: 5963.68 angstrom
